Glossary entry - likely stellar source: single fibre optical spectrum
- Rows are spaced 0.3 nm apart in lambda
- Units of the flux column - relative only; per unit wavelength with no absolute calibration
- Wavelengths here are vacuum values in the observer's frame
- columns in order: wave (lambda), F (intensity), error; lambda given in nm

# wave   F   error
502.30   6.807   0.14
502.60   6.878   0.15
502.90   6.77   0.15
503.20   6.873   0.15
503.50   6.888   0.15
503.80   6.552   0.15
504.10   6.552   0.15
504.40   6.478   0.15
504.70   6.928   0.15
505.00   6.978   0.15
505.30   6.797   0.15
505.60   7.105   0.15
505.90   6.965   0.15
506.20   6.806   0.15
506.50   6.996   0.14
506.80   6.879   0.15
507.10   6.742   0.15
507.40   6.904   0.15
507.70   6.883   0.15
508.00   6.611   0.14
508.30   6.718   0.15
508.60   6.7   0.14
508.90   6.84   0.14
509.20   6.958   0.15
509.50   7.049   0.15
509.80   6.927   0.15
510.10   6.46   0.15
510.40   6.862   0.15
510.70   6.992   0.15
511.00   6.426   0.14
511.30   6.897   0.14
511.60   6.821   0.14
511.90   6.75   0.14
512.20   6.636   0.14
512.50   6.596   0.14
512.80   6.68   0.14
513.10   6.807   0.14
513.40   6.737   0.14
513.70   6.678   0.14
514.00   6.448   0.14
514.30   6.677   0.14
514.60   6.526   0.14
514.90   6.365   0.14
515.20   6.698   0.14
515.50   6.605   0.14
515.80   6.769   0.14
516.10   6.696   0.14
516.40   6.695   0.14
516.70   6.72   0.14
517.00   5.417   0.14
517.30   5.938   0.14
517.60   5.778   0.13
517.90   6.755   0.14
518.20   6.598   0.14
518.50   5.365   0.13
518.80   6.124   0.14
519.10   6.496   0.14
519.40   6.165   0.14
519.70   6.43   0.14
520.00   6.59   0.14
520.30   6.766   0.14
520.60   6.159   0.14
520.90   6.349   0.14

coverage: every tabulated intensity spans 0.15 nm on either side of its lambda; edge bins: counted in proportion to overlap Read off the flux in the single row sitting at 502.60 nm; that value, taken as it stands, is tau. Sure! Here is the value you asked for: 6.878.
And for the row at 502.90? 6.77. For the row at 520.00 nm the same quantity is 6.59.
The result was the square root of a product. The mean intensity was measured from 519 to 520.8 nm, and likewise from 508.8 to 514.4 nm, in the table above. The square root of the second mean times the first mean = 6.59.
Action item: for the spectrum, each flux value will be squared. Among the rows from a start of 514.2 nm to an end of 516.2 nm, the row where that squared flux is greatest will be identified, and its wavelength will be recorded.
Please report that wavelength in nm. 515.80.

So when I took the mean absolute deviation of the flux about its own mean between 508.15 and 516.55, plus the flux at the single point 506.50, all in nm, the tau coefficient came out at 7.13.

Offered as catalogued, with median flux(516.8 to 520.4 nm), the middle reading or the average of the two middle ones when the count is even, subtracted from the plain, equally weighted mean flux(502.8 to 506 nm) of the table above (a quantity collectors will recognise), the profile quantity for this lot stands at 0.51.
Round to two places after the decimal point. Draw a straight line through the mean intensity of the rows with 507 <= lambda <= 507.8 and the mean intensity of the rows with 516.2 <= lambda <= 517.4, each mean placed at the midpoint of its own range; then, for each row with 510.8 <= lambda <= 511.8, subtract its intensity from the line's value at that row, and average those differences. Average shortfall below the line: -0.14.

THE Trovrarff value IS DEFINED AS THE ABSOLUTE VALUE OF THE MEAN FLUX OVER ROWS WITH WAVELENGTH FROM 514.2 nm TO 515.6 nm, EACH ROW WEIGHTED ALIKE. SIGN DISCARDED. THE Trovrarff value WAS 6.57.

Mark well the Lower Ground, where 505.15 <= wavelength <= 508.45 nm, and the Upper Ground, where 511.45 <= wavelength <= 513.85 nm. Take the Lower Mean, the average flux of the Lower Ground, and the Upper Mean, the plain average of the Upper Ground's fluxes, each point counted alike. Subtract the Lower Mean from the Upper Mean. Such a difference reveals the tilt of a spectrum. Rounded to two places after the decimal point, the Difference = -0.14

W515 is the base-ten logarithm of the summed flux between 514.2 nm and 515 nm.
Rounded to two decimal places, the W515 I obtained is 1.29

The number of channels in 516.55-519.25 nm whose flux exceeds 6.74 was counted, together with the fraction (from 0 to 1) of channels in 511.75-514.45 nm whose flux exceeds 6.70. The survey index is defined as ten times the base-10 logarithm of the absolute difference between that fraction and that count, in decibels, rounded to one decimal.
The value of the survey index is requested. -1.8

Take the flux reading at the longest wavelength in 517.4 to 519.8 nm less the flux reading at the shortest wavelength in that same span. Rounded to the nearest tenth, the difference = 0.7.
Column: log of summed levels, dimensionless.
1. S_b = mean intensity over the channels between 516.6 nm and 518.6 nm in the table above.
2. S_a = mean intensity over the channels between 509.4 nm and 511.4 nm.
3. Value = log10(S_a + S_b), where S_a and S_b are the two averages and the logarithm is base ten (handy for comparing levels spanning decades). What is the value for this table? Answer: 1.11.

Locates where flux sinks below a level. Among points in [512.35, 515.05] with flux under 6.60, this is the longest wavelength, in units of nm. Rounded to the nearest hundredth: 514.90 nm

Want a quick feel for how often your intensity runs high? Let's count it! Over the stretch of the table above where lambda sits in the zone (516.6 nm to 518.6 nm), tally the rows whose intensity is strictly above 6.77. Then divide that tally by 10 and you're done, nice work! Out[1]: 0.00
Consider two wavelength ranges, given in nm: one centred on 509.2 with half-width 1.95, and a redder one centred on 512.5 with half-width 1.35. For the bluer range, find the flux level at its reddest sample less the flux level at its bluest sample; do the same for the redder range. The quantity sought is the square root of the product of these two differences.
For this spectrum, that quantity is 0.32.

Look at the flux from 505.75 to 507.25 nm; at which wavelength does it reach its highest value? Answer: 506.50 nm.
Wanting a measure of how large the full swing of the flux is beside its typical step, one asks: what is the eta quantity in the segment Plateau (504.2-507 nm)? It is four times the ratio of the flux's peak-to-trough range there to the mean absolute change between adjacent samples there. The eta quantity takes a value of 13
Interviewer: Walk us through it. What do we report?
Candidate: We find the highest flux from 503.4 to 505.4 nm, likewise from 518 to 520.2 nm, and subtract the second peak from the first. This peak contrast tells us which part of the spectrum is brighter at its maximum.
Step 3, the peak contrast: 0.38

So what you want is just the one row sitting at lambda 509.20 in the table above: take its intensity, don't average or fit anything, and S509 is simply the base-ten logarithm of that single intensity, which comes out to 0.842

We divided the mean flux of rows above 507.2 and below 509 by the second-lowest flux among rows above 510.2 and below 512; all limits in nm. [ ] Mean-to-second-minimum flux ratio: 1.00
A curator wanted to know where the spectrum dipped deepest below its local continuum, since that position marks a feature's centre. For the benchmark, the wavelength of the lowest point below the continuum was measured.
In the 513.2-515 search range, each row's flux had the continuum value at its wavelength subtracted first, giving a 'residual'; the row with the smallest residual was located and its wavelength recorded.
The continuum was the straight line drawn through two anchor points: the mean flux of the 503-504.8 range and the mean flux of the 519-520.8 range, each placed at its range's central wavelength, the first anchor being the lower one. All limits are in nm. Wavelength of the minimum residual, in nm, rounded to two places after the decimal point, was 514.90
